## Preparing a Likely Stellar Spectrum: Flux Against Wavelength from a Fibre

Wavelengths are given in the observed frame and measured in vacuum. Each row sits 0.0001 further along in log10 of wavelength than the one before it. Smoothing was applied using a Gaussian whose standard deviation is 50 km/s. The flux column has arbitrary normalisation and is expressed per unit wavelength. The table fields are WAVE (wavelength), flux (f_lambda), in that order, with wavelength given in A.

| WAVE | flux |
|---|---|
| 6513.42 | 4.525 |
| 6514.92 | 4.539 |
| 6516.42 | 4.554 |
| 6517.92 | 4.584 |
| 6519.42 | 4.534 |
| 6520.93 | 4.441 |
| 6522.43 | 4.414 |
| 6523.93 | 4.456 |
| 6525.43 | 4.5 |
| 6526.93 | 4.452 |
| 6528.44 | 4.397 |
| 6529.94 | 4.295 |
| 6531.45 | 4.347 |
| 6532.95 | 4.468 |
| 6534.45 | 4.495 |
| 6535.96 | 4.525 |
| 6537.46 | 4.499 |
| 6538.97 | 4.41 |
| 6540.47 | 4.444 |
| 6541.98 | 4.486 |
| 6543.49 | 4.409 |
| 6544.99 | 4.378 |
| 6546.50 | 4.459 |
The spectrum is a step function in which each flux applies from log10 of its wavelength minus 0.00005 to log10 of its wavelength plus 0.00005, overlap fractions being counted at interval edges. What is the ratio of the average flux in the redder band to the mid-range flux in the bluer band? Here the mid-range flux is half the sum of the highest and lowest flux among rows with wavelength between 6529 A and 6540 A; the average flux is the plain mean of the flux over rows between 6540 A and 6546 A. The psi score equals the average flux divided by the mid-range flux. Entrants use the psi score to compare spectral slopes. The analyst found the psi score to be 1.00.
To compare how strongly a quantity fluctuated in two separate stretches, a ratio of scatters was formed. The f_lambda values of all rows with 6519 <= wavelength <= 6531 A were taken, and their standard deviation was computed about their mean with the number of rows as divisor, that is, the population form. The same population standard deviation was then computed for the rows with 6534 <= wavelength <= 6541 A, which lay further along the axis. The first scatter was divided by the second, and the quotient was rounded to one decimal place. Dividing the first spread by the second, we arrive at 1.6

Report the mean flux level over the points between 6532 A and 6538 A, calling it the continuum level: 4.50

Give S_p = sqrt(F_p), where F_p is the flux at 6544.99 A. 2.09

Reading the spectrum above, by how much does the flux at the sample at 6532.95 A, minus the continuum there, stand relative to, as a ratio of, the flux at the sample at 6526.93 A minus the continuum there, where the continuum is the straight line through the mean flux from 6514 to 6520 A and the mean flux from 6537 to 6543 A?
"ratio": 0.3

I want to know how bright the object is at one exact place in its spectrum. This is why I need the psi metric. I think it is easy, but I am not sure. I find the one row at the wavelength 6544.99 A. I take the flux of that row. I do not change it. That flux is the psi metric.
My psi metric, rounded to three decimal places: 4.378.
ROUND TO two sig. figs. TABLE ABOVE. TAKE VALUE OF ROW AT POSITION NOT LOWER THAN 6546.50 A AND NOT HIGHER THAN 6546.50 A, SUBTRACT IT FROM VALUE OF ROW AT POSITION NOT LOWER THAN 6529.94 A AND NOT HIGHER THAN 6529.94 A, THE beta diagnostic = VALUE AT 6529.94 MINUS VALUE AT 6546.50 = -0.16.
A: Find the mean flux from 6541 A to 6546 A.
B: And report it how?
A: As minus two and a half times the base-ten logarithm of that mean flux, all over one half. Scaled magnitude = -3.229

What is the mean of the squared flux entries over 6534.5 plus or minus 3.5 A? 20.0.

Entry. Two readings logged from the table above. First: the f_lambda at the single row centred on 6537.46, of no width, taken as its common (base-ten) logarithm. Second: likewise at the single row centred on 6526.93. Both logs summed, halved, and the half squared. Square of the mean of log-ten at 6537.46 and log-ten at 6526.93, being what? 0.424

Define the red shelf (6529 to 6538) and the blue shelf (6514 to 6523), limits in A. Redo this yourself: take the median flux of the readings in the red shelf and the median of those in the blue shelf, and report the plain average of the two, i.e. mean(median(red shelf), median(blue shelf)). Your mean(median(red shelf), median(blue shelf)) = 4.509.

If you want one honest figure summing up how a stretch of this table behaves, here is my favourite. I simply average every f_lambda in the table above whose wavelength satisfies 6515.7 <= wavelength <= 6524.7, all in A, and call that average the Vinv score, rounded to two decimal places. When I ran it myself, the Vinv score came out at 4.50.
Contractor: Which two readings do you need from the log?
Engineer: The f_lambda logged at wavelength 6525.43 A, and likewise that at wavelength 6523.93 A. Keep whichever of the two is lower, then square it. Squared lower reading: 19.9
